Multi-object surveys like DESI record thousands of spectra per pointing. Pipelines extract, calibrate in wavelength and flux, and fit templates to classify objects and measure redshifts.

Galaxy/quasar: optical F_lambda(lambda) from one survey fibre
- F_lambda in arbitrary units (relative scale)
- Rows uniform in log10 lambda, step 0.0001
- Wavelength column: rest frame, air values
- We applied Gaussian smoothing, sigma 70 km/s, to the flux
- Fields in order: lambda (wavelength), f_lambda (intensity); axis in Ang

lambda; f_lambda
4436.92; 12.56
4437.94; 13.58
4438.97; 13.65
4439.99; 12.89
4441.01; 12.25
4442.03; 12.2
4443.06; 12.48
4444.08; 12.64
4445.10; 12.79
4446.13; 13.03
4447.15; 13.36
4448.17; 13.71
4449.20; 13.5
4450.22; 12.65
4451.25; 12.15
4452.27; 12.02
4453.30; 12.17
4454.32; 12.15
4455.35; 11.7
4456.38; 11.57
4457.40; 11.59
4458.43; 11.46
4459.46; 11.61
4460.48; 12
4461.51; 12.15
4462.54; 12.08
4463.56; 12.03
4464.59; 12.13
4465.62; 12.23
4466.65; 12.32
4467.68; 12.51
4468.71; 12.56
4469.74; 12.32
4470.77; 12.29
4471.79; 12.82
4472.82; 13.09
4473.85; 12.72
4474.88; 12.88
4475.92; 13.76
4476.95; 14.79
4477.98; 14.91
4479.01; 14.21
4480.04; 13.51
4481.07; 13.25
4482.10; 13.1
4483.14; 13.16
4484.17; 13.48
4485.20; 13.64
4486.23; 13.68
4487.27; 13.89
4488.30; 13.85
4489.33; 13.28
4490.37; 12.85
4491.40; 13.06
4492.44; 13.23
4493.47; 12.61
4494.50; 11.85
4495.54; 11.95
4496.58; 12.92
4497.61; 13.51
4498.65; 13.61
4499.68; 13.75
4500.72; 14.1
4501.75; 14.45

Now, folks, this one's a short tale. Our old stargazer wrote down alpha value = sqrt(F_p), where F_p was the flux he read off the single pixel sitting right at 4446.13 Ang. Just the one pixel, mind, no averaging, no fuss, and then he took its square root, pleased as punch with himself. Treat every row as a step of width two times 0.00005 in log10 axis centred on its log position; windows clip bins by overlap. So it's 3.61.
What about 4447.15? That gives 3.66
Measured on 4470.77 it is 3.51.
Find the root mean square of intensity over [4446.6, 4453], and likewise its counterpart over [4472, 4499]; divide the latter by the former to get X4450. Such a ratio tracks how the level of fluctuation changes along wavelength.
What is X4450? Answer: 1.03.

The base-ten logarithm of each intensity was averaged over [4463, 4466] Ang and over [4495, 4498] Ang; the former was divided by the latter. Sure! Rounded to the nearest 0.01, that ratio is 0.98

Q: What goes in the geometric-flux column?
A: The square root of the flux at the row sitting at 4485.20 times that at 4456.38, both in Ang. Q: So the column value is 12.6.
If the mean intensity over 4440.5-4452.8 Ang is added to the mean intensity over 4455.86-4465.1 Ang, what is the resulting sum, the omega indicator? 24.6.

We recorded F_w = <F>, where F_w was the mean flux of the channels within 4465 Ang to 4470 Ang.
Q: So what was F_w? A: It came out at 12.4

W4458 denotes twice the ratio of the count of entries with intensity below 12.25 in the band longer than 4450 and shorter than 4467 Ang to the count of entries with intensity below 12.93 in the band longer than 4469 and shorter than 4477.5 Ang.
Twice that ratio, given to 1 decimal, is 6.0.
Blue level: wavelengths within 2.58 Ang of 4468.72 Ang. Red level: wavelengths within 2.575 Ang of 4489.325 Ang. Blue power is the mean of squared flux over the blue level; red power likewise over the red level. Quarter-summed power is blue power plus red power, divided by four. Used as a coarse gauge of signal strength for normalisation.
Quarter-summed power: 83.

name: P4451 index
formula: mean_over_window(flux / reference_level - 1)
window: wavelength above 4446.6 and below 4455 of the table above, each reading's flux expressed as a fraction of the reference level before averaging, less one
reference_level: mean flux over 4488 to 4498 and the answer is -0.015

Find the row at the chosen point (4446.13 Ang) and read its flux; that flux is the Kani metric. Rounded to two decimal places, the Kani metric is 13.03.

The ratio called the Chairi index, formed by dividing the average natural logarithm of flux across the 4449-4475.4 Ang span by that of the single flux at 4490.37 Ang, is 0.98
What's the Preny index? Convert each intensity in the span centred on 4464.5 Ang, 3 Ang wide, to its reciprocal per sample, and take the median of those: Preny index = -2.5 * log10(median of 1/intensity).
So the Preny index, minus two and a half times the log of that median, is 2.71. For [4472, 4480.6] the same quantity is 2.84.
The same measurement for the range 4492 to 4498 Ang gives 2.76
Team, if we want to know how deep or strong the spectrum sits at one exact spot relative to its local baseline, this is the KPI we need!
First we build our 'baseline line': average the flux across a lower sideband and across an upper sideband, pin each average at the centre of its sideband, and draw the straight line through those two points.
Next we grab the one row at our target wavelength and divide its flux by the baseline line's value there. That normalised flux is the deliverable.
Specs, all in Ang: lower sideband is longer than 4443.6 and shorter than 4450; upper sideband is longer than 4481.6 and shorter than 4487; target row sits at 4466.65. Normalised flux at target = 0.93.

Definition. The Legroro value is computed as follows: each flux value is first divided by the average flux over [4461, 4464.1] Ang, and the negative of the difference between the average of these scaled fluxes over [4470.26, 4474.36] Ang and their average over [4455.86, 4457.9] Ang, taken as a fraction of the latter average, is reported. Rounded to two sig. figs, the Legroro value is -0.10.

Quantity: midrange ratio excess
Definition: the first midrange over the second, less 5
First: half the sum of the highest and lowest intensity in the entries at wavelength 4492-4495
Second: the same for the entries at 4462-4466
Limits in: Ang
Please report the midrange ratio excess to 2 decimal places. -3.97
